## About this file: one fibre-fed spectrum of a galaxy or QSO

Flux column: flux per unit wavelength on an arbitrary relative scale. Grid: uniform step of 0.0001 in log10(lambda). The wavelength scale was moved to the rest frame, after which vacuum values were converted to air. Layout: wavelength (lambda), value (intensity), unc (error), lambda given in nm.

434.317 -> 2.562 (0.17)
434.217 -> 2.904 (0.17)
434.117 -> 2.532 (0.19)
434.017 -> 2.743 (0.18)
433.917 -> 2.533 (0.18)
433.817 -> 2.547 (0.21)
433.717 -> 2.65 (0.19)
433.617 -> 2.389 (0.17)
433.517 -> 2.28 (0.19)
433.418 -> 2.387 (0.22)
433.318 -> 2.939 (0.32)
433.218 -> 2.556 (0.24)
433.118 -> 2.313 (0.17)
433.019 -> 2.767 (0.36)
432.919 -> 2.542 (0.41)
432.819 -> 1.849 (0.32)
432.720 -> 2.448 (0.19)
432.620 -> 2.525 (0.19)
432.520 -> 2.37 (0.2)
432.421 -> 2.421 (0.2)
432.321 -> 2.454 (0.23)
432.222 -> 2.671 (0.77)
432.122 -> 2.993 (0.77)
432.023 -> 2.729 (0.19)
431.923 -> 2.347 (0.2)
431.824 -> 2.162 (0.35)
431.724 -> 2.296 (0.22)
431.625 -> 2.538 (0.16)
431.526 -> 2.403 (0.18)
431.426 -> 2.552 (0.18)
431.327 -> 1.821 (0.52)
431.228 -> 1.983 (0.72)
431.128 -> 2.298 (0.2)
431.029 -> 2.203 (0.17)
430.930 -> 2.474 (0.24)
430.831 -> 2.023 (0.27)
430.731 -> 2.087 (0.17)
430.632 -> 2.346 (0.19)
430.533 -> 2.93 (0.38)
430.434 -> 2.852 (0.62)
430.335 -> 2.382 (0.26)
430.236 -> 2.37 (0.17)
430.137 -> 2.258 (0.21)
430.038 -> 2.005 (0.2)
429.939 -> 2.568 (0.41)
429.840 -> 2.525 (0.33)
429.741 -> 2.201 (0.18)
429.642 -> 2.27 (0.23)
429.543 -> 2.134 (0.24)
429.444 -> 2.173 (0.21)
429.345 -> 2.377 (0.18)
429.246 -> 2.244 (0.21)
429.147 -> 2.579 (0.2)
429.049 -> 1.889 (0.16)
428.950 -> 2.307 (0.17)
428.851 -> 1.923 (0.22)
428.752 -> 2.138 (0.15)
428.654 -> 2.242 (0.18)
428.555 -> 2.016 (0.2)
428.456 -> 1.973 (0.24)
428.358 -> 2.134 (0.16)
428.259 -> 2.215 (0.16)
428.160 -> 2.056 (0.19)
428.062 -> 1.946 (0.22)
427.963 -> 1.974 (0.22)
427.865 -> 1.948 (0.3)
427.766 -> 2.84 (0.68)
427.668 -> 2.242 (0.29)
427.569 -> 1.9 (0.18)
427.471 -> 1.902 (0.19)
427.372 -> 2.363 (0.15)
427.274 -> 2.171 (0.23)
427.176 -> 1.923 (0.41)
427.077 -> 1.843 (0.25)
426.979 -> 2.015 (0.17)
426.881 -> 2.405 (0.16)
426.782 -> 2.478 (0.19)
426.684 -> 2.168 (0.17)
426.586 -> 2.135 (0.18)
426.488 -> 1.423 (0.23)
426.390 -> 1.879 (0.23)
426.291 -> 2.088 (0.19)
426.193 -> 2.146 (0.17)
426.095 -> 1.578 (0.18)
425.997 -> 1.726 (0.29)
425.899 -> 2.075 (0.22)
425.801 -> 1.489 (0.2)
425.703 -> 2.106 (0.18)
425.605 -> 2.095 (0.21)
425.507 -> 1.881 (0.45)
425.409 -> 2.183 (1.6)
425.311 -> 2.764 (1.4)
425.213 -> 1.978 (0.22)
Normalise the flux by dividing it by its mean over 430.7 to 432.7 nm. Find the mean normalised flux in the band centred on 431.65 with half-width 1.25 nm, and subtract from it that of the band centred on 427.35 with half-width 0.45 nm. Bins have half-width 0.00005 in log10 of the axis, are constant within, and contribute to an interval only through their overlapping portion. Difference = 0.109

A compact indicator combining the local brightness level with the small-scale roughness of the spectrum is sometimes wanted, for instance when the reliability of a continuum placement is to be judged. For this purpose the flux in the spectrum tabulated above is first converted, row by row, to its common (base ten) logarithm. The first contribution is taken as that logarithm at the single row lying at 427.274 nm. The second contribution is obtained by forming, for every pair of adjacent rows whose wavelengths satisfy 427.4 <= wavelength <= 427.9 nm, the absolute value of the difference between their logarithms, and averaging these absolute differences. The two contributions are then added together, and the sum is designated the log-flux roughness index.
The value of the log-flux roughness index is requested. 0.42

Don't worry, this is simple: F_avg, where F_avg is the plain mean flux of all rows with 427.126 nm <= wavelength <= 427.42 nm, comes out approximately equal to 2.15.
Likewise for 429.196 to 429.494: 2.26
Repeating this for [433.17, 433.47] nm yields 2.63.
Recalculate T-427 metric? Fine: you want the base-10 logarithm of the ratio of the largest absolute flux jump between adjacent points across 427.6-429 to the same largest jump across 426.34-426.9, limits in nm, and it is 0.10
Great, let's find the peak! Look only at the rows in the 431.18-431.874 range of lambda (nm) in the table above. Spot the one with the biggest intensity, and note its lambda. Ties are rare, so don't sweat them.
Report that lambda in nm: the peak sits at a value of 431.426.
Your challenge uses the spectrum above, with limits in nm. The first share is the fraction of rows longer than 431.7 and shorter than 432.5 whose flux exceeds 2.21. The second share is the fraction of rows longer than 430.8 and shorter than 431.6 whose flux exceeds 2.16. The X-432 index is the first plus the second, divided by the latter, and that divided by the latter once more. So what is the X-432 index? 3.8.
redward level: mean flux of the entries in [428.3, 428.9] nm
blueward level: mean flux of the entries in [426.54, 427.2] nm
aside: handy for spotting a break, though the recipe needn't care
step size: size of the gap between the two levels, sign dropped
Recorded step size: 0.07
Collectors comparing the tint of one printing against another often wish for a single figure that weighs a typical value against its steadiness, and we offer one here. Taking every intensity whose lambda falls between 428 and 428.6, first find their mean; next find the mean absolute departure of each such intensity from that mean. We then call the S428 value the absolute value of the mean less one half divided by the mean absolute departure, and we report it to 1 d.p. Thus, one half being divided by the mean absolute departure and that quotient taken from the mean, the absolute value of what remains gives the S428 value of 4.3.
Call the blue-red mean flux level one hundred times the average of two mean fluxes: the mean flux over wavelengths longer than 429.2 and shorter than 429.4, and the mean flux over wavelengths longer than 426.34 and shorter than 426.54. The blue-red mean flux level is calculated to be 198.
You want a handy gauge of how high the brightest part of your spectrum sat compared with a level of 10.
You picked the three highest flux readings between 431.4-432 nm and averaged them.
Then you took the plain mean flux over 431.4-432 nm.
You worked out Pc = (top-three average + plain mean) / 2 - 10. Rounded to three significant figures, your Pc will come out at -7.56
